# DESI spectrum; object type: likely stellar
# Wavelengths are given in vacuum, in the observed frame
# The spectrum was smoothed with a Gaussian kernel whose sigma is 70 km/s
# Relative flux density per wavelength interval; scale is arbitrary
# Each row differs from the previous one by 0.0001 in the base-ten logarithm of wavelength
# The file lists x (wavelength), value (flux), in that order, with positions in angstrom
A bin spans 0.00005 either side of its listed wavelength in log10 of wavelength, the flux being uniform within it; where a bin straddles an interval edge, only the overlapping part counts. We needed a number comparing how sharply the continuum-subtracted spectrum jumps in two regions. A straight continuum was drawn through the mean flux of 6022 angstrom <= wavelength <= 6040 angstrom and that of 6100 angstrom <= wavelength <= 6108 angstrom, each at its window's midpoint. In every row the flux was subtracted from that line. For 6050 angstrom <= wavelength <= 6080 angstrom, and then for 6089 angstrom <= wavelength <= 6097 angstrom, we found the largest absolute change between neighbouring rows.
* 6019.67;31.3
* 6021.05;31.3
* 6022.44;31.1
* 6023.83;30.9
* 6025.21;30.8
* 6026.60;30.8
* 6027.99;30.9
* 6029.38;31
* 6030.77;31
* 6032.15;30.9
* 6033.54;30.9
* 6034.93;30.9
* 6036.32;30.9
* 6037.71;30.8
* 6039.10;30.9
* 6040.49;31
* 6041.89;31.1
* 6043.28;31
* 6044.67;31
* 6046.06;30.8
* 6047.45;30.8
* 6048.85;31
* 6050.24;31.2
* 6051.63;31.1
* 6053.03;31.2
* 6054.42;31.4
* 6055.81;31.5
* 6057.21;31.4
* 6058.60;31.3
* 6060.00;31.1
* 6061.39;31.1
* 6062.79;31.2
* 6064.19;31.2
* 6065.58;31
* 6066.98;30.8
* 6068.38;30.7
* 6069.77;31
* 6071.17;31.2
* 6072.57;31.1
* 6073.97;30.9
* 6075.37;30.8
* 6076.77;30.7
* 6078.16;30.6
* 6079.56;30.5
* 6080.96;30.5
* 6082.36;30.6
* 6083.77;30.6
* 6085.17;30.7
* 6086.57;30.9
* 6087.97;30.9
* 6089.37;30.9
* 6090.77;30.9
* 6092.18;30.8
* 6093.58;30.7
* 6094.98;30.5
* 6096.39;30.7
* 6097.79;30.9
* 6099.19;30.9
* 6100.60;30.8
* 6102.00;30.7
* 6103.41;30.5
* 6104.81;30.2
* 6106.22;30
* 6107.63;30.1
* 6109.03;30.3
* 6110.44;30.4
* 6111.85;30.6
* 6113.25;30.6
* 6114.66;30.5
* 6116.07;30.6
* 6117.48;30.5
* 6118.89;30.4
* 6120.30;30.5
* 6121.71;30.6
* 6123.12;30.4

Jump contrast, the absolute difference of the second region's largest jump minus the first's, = 0.100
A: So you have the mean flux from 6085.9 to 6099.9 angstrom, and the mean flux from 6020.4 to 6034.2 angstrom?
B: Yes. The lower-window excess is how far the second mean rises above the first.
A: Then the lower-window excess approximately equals 0.15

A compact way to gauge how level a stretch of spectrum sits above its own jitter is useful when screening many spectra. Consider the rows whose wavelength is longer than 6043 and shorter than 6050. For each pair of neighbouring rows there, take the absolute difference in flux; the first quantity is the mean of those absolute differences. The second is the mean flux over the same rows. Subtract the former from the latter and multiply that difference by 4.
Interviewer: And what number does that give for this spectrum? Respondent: 123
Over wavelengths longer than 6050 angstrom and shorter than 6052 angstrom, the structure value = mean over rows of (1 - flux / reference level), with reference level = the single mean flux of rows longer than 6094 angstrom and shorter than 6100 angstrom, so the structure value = -0.013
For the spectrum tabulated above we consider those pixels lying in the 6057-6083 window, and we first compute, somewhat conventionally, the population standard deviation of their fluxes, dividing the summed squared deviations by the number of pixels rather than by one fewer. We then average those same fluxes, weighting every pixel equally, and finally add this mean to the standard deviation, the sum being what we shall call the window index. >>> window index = 31.2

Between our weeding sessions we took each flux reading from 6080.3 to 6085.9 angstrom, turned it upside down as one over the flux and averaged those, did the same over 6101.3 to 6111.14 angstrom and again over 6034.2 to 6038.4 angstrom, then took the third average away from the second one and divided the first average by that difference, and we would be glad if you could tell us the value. 55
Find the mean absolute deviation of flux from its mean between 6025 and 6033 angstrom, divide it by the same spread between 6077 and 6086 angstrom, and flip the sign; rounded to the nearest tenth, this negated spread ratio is -1.2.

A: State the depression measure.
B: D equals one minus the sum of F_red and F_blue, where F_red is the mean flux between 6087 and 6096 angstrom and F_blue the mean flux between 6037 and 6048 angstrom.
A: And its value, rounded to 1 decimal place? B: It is -60.7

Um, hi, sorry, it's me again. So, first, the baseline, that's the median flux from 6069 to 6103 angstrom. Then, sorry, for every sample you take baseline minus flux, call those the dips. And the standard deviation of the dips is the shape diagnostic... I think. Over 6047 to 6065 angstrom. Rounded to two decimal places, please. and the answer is 0.18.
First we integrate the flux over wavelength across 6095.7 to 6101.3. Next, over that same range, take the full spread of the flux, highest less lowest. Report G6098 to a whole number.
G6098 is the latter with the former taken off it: -173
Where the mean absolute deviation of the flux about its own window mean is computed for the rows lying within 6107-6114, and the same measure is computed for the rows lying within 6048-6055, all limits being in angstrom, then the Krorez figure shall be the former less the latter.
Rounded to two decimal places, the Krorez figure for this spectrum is 0.06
